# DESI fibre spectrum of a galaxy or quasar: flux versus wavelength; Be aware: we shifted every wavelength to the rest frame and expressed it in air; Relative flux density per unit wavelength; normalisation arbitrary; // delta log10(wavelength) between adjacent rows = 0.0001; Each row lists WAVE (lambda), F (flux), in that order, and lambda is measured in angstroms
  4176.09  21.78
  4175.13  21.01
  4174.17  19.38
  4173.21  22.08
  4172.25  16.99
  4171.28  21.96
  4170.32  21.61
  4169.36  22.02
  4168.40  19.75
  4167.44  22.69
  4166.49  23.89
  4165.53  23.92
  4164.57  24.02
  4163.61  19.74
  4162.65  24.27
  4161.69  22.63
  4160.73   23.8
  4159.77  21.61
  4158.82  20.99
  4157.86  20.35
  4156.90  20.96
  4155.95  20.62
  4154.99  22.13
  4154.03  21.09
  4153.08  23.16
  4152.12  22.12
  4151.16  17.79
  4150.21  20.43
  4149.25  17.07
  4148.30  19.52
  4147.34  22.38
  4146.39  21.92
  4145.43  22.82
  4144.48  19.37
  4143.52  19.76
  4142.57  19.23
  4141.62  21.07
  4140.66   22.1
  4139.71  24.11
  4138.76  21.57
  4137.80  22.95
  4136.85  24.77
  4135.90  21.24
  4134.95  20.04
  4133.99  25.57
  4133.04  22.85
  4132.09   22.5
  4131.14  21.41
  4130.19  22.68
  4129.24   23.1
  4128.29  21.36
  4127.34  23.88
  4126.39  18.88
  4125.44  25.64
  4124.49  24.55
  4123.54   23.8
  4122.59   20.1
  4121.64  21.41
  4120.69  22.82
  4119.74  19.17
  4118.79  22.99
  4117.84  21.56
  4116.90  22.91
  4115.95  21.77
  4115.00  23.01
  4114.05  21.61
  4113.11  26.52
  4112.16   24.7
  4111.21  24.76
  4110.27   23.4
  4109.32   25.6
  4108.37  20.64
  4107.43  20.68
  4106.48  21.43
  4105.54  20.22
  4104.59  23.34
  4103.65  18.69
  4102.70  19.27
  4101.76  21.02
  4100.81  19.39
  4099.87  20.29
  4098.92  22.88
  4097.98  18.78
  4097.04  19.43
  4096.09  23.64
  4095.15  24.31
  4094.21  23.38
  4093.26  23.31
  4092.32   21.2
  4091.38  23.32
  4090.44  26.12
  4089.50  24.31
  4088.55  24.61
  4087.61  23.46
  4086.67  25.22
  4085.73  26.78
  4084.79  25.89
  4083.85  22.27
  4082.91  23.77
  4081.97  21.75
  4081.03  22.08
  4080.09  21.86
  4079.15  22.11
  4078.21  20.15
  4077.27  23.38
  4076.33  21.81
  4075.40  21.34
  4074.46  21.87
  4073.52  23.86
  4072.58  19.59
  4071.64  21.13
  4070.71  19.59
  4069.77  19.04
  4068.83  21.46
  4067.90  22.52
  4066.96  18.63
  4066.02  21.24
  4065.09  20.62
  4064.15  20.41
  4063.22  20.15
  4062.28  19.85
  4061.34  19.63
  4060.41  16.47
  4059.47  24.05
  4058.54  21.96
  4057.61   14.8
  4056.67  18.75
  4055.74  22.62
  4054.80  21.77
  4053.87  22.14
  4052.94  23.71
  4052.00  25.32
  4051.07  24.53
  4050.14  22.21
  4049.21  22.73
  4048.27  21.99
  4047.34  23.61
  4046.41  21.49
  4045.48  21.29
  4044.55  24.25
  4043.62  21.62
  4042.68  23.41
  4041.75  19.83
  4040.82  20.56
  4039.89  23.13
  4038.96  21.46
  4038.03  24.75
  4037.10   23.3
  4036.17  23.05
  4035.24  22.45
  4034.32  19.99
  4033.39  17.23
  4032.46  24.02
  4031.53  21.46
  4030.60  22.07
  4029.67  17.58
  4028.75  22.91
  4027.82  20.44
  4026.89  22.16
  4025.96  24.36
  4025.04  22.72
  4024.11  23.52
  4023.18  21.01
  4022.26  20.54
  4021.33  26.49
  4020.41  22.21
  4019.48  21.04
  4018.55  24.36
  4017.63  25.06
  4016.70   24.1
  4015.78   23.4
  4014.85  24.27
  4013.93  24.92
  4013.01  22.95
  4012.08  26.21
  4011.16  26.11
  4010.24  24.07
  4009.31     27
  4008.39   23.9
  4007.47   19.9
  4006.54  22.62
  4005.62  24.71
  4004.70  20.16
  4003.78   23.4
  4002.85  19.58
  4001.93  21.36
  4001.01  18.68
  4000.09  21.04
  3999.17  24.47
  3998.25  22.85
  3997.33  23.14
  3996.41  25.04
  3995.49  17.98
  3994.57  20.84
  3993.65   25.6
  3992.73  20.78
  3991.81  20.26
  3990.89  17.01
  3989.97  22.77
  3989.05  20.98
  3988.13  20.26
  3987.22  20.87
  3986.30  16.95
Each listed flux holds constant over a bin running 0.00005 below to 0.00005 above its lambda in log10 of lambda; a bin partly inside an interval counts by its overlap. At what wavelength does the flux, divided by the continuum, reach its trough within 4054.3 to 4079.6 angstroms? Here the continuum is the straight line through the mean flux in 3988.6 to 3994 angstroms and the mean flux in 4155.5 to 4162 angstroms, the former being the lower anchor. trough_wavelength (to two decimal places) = 4057.61 angstroms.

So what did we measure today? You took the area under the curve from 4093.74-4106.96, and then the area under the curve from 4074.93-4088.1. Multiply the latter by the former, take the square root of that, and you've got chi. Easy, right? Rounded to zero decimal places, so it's 291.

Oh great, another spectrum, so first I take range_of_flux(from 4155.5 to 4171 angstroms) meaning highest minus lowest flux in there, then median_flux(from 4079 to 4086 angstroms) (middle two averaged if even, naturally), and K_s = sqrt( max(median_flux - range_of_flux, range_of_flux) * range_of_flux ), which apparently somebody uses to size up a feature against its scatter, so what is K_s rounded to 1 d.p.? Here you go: 8.9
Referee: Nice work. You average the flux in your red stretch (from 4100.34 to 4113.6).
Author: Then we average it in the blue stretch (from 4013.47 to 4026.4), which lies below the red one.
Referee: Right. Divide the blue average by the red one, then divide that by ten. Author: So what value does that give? 0.106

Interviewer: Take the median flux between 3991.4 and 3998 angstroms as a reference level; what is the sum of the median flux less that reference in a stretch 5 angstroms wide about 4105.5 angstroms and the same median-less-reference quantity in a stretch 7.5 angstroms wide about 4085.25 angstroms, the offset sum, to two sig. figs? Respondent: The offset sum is 3.2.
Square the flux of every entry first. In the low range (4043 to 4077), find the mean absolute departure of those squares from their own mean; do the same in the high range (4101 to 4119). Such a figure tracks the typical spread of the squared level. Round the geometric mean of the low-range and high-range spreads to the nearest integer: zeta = 72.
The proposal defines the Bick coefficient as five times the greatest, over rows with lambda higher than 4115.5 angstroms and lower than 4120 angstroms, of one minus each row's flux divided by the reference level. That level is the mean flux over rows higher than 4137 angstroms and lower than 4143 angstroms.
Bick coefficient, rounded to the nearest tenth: 0.6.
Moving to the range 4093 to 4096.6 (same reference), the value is -0.3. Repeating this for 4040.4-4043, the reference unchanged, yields 0.5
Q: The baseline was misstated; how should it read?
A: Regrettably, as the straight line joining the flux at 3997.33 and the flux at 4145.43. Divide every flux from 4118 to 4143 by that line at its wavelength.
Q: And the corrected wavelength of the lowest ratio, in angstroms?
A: 4126.39 angstroms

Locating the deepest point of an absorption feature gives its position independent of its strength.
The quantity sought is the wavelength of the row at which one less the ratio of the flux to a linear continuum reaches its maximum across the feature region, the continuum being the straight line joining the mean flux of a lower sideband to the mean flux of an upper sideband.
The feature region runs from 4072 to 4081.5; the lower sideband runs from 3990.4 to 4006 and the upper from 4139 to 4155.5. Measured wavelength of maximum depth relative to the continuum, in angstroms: 4072.58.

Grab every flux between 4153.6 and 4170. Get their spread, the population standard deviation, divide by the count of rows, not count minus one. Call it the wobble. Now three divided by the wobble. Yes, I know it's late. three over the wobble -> 1.99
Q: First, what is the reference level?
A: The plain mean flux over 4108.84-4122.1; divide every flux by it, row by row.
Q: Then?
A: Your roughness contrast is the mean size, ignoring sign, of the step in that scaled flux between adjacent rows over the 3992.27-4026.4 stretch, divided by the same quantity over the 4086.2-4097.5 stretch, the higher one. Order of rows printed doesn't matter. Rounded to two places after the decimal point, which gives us 1.56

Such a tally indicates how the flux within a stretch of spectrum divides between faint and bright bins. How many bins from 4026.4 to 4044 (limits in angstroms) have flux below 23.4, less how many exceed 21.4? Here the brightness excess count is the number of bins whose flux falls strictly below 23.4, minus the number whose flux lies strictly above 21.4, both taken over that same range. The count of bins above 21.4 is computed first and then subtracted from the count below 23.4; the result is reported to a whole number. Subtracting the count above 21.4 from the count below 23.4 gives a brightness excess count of 3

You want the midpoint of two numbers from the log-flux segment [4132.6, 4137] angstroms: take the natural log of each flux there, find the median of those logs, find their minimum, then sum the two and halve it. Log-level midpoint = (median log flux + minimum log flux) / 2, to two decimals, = 3.06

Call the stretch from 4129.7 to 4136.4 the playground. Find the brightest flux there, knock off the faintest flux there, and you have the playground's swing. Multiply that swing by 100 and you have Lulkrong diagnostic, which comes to 553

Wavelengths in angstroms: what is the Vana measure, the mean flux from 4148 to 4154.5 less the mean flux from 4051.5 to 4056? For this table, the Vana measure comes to -3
